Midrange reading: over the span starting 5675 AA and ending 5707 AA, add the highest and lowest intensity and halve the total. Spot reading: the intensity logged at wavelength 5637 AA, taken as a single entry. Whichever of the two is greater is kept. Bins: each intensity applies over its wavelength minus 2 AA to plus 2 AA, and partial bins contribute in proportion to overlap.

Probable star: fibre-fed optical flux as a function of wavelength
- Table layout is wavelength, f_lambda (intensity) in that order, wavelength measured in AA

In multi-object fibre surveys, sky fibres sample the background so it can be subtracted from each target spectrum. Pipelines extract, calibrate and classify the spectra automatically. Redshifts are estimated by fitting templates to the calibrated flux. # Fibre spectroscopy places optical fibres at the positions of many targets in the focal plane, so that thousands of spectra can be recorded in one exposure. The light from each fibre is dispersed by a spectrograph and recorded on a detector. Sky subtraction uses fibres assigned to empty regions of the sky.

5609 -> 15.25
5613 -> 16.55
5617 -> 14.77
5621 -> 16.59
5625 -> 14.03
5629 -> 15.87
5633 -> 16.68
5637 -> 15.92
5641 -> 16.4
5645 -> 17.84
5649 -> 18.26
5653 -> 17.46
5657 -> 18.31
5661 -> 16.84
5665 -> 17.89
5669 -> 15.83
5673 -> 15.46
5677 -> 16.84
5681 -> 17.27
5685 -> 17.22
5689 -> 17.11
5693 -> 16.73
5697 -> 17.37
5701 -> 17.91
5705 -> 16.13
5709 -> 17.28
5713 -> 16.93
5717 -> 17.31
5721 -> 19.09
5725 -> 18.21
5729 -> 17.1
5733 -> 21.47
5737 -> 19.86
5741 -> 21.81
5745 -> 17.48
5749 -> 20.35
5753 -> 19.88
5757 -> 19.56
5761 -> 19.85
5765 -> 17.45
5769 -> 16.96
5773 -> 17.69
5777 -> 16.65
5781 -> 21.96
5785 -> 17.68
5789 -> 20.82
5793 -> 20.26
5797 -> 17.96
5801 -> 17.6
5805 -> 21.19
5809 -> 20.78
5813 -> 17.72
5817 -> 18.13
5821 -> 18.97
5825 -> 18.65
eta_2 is 17.0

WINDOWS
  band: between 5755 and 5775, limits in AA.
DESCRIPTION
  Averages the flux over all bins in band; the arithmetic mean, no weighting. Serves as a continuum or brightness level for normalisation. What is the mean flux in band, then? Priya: 18.3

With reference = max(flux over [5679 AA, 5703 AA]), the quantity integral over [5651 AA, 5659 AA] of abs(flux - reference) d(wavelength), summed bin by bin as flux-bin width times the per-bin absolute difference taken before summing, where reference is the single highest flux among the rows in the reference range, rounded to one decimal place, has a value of 3.4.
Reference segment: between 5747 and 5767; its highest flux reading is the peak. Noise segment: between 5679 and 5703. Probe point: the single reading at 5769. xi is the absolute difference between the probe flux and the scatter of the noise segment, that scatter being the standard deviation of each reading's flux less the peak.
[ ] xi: 16.6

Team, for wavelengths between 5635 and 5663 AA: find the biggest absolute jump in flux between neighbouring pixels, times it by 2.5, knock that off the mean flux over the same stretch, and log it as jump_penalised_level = 14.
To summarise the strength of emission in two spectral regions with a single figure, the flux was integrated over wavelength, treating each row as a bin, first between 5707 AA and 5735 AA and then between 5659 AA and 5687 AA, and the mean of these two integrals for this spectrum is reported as 489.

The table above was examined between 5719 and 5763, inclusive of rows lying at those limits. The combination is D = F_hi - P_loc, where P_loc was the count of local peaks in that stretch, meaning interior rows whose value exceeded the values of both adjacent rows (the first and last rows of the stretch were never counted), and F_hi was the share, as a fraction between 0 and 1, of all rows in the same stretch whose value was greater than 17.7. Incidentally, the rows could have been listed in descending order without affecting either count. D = -2.2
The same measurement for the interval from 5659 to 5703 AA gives -1.8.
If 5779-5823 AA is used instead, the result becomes -1.2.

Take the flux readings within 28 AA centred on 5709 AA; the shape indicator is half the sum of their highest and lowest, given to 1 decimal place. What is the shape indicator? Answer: 17.6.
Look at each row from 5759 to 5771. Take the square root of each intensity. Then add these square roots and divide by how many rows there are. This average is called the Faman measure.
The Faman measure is 4.25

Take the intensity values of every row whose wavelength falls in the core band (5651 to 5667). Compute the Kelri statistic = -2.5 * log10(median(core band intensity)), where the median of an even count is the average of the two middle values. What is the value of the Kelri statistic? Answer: -3.12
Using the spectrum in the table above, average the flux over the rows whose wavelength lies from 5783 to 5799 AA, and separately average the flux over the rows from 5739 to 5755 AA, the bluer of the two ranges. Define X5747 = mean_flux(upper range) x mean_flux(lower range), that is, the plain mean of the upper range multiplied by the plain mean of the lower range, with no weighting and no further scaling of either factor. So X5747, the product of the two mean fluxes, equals 381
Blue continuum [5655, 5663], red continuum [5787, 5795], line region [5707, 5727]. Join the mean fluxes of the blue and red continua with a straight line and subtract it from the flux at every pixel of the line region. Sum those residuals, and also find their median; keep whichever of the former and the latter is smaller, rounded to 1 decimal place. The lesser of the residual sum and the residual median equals -5.6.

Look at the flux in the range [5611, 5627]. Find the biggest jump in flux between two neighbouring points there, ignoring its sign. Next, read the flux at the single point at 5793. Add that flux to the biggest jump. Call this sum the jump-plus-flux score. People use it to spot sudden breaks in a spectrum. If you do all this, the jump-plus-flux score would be 22.8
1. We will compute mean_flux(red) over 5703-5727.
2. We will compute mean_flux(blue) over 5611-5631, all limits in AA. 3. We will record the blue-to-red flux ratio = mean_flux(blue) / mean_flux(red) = 0.89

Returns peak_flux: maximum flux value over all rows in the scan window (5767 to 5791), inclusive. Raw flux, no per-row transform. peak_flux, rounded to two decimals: 21.96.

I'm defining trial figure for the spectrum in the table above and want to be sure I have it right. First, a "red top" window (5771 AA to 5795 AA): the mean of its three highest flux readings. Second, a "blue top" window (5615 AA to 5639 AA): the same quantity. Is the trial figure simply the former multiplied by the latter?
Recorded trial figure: 345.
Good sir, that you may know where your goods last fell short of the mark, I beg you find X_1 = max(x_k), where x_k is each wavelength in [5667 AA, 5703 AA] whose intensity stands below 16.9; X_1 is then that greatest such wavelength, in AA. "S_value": 5693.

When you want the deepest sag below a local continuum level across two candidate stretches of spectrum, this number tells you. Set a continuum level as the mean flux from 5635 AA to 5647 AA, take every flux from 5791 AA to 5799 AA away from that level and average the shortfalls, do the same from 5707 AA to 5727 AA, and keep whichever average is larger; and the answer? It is -1.04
